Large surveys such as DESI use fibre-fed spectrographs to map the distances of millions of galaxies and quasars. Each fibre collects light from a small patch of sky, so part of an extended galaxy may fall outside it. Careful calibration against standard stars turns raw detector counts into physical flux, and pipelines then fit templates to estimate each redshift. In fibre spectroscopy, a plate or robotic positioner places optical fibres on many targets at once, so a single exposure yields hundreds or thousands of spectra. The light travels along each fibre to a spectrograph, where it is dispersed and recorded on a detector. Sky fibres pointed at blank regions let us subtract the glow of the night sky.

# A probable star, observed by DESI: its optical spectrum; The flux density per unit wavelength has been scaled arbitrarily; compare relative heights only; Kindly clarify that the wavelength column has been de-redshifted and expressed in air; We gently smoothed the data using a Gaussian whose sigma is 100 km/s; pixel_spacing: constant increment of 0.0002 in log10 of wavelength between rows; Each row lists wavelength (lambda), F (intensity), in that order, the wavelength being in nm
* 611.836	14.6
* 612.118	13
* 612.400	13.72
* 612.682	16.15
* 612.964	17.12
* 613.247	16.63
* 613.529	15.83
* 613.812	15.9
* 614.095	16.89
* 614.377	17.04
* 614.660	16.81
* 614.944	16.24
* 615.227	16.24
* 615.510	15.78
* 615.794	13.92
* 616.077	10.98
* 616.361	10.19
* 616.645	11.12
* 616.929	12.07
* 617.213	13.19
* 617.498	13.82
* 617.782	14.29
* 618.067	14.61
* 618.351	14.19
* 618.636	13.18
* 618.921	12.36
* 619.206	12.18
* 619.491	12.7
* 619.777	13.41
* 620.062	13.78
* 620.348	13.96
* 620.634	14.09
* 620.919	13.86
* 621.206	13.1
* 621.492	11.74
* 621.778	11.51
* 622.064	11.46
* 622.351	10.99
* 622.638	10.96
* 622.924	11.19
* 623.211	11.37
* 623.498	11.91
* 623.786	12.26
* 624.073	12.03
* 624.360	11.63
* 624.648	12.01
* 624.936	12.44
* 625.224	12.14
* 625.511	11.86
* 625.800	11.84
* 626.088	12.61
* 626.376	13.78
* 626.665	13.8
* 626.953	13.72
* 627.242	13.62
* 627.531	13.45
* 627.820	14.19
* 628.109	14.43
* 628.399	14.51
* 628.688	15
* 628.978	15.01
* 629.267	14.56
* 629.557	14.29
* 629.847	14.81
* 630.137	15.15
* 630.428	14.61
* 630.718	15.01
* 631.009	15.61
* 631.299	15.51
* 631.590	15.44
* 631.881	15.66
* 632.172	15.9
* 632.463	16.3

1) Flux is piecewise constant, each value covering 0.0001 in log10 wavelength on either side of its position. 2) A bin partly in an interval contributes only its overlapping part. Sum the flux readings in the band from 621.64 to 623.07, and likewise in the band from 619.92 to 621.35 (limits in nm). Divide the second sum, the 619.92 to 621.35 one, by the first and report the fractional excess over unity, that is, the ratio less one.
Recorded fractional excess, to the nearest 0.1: 0.2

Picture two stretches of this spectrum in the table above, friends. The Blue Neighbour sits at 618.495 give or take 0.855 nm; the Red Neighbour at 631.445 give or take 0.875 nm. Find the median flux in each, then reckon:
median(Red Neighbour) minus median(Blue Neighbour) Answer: 2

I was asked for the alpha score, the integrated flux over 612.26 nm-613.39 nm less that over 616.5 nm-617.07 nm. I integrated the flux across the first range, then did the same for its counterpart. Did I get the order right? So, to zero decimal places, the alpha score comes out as 11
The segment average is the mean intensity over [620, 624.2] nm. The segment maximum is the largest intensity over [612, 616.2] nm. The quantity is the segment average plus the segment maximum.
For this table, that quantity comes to 29.4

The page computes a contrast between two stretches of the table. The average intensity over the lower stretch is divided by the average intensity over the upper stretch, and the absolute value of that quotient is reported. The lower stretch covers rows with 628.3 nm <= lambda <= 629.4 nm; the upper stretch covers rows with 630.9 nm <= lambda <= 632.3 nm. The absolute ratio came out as 0.95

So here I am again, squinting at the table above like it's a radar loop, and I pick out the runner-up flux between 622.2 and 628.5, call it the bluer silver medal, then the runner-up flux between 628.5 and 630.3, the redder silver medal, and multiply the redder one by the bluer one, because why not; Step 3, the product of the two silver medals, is 217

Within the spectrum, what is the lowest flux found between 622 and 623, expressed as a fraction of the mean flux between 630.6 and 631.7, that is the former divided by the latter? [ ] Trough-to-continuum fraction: 0.71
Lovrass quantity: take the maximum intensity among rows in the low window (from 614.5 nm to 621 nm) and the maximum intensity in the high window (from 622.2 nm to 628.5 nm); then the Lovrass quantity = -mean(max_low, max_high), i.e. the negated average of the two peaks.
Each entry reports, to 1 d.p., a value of -15.7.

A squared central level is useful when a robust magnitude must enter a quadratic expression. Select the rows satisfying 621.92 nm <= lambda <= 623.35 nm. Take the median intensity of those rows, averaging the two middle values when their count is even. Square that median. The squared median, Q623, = 125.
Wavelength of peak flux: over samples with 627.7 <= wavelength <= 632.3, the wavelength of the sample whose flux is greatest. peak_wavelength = 632.172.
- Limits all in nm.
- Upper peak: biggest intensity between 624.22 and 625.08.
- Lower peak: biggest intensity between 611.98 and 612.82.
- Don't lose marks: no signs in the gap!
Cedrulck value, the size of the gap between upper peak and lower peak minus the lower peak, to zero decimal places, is -12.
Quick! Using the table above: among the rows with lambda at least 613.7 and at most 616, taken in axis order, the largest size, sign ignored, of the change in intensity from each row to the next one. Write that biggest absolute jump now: 1.9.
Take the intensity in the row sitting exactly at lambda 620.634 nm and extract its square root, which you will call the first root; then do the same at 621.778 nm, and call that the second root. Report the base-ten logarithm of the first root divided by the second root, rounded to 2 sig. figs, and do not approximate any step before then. 0.044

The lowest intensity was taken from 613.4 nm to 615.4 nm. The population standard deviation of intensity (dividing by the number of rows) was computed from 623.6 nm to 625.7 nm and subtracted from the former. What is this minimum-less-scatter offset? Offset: 15.6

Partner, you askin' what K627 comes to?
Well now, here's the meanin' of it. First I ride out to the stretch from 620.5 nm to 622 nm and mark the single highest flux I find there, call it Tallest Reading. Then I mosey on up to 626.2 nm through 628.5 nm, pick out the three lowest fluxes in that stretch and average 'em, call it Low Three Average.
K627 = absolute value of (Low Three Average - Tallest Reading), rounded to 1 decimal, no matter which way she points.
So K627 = 0.5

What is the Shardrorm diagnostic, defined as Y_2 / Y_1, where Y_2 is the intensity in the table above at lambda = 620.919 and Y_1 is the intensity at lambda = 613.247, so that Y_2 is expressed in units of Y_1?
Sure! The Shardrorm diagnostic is 0.83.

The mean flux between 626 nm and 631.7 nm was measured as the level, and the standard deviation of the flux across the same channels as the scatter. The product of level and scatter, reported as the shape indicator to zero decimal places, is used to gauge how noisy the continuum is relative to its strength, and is 11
